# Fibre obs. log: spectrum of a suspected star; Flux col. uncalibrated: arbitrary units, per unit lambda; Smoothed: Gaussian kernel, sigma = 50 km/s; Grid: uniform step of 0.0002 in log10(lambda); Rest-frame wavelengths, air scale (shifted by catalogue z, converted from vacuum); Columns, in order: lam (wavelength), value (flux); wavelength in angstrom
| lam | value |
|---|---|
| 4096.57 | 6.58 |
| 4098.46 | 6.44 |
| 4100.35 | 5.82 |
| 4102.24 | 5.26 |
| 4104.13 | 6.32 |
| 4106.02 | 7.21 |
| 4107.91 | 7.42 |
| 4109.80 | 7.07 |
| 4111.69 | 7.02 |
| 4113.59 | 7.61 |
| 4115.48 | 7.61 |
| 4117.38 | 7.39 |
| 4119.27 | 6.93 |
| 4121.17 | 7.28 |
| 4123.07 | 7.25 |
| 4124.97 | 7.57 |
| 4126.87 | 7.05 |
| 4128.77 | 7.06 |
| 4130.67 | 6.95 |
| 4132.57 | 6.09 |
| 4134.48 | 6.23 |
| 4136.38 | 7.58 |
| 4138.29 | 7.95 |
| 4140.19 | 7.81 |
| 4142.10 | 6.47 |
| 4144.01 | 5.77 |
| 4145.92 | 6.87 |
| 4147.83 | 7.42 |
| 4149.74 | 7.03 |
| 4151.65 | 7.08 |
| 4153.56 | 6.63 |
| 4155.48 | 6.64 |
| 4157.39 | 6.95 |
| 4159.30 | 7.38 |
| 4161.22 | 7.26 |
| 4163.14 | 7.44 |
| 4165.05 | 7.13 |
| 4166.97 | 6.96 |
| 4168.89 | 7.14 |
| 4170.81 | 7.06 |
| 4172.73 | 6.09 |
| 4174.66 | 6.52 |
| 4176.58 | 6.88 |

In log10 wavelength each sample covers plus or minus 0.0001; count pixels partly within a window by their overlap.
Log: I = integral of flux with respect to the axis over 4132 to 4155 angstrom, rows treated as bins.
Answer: 159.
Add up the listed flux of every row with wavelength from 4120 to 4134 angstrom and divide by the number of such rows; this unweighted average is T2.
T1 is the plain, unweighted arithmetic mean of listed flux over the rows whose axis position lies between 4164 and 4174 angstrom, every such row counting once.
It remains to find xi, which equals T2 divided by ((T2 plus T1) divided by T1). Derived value 3.48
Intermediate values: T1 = 6.9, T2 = 7.04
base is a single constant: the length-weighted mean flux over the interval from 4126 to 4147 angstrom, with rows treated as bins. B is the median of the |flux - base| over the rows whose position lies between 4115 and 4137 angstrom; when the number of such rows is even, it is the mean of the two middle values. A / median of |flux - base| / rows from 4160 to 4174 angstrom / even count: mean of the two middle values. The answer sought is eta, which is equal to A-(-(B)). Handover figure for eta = 0.68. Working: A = 0.244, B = 0.44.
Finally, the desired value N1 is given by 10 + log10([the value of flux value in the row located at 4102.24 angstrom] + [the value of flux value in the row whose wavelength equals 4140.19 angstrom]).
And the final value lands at 11.12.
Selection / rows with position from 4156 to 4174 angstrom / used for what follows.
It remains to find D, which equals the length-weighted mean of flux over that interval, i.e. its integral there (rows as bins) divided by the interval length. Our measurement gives 7.03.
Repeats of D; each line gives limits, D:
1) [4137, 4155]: 7.00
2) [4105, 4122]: 7.28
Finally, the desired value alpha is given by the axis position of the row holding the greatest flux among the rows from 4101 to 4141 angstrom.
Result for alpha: 4138.29 angstrom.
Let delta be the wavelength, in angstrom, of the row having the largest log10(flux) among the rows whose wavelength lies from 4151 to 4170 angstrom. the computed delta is 4163.14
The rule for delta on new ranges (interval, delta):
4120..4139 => 4138.29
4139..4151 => 4140.19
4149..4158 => 4151.65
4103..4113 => 4107.91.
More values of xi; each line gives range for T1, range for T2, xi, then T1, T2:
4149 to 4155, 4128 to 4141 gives 3.50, 6.9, 7.10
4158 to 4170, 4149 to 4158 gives 3.52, 7.2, 6.87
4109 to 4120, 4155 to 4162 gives 3.58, 7.3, 7.06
